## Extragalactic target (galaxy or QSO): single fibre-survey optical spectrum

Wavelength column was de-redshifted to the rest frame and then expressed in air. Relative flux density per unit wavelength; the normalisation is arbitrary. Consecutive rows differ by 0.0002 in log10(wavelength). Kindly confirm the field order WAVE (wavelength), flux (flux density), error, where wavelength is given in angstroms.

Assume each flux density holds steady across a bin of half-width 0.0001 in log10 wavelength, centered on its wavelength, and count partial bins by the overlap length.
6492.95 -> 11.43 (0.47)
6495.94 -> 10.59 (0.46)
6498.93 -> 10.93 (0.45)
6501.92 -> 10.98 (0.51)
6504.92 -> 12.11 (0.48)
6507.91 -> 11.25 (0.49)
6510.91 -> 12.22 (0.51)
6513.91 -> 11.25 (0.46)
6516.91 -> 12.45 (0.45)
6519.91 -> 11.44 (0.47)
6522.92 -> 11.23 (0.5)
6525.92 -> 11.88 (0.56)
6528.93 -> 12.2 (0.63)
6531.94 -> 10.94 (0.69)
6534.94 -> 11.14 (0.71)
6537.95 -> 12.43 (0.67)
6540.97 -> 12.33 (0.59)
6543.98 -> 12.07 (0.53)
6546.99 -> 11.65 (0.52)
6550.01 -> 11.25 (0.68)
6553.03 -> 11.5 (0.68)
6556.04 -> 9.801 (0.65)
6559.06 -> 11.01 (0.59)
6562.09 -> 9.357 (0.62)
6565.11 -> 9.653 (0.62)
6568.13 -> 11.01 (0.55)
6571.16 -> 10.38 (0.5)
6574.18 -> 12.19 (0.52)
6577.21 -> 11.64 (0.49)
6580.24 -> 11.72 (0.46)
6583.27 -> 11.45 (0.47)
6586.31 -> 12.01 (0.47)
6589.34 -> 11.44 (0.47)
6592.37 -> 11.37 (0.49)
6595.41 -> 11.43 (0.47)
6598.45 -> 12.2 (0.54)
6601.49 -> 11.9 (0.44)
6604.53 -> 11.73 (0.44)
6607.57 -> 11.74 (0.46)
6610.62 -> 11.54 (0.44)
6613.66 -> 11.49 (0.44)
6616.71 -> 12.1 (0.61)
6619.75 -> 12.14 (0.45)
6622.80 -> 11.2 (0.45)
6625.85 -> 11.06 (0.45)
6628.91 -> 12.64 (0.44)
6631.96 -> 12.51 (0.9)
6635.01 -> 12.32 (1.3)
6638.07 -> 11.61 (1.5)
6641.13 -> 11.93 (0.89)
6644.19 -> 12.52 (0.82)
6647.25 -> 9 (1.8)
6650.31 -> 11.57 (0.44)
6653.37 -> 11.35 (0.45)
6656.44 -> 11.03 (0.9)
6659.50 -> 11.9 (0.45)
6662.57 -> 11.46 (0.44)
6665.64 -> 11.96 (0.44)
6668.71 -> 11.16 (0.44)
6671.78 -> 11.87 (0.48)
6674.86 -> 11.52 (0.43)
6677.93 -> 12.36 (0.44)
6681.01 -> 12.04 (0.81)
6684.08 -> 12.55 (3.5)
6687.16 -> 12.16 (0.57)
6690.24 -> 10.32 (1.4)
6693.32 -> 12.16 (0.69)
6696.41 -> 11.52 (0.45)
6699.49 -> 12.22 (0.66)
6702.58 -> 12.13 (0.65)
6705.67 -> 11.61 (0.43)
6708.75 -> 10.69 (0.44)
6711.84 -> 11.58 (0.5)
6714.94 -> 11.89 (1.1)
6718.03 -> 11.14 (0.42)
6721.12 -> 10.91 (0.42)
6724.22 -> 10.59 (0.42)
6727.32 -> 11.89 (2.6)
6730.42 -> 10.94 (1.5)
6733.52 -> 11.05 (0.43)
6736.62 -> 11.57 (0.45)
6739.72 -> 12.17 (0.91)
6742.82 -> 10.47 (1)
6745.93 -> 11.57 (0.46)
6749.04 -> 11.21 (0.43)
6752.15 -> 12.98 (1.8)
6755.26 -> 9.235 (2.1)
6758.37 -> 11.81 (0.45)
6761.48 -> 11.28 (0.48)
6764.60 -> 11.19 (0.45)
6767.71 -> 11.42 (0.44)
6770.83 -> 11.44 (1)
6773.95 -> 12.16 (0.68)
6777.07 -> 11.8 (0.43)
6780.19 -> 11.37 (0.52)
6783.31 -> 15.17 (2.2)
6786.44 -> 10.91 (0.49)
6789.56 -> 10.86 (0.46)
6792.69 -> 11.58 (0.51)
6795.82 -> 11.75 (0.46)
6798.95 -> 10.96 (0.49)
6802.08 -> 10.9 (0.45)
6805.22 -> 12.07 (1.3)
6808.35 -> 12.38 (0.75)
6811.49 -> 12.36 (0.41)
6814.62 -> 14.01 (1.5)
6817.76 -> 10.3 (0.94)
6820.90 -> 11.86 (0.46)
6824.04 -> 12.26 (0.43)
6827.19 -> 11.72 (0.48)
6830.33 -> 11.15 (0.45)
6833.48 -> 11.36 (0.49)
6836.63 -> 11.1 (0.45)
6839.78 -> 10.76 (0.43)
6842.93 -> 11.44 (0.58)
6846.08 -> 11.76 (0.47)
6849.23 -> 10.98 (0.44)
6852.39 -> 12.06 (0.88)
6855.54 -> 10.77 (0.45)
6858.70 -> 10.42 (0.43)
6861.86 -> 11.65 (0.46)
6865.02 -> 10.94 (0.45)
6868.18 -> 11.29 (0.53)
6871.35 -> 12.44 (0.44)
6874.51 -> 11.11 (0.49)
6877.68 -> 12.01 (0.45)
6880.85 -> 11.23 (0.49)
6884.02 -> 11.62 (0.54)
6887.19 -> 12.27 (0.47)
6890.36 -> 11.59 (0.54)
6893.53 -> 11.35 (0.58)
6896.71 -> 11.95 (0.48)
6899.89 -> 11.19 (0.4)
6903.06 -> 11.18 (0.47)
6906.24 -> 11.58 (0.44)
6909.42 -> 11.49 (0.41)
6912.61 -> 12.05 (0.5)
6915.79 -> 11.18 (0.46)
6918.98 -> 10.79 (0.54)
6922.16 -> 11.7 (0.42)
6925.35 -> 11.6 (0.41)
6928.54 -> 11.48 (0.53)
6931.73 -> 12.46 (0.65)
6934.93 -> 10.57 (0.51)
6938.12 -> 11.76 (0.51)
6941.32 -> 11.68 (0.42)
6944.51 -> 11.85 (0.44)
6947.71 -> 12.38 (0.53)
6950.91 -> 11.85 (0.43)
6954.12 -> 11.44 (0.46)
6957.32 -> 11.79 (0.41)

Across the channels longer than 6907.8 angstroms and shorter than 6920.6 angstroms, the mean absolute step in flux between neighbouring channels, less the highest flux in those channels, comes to -11.4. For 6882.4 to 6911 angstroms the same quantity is -11.8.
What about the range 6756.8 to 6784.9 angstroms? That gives -14.4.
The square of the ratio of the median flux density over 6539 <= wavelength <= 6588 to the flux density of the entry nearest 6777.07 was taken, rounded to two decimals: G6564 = 0.95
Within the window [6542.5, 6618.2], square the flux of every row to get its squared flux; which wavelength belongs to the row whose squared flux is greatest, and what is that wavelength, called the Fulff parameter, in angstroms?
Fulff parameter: 6598.45 angstroms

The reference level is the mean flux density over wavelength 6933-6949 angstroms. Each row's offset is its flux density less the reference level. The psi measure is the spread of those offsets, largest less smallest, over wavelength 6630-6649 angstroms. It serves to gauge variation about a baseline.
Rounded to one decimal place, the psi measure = 3.5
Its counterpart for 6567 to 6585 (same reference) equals 1.8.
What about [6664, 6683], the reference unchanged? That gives 1.2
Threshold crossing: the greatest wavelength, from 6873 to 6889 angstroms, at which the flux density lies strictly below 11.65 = 6884.02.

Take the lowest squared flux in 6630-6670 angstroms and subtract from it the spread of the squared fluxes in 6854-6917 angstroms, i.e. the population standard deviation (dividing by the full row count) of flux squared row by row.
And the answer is 70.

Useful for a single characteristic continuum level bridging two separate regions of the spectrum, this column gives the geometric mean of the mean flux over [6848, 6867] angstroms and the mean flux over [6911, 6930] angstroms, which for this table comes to 11.3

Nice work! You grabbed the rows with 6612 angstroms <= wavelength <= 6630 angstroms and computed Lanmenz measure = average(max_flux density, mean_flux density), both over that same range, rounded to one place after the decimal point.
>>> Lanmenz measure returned 12.2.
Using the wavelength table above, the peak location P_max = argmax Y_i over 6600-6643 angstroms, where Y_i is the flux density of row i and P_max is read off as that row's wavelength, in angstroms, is 6628.91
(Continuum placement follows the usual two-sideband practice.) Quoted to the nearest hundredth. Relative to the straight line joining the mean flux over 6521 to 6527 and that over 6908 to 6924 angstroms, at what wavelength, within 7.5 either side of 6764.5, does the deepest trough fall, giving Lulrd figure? 6764.60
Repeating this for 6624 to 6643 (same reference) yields 6625.85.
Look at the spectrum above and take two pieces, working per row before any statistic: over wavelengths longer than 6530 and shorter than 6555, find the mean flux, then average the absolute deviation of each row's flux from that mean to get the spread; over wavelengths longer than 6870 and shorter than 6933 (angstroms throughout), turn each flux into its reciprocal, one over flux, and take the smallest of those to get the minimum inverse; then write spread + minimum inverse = 0.54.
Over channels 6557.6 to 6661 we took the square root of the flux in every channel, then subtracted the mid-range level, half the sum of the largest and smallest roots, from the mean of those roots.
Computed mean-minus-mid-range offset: 0.11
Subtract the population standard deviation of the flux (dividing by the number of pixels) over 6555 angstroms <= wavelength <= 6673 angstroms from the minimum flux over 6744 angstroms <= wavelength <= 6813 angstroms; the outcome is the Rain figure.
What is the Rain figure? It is 8.4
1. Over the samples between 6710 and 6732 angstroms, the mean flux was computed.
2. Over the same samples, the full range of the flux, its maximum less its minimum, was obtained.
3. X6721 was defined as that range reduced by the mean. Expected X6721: -10.0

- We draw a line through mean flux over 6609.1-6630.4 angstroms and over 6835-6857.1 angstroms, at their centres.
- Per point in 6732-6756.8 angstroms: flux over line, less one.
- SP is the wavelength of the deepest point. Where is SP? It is 6755.26 angstroms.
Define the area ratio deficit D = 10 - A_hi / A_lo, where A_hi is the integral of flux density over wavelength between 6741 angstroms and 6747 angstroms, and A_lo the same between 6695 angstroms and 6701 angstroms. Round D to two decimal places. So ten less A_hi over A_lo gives 9.07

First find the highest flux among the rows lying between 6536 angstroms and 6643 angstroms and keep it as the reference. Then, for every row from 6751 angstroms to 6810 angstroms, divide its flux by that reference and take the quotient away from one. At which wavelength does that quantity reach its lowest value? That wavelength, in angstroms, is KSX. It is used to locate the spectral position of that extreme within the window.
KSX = 6783.31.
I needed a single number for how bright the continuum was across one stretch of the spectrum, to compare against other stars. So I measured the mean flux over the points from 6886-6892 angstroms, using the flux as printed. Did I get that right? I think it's 11.9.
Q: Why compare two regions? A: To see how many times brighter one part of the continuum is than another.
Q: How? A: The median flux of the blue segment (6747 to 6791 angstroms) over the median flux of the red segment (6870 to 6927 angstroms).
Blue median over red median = 0.98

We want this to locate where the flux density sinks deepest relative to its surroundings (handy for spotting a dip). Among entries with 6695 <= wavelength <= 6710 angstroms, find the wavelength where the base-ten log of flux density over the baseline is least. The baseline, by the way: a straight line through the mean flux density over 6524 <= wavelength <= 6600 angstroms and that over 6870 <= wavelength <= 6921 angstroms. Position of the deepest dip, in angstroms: 6708.75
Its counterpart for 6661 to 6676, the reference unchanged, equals 6668.71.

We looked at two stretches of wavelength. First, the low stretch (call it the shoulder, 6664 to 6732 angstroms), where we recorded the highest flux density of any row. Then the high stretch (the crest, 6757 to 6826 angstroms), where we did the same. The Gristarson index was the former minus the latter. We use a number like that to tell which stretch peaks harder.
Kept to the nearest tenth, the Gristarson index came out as -2.6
